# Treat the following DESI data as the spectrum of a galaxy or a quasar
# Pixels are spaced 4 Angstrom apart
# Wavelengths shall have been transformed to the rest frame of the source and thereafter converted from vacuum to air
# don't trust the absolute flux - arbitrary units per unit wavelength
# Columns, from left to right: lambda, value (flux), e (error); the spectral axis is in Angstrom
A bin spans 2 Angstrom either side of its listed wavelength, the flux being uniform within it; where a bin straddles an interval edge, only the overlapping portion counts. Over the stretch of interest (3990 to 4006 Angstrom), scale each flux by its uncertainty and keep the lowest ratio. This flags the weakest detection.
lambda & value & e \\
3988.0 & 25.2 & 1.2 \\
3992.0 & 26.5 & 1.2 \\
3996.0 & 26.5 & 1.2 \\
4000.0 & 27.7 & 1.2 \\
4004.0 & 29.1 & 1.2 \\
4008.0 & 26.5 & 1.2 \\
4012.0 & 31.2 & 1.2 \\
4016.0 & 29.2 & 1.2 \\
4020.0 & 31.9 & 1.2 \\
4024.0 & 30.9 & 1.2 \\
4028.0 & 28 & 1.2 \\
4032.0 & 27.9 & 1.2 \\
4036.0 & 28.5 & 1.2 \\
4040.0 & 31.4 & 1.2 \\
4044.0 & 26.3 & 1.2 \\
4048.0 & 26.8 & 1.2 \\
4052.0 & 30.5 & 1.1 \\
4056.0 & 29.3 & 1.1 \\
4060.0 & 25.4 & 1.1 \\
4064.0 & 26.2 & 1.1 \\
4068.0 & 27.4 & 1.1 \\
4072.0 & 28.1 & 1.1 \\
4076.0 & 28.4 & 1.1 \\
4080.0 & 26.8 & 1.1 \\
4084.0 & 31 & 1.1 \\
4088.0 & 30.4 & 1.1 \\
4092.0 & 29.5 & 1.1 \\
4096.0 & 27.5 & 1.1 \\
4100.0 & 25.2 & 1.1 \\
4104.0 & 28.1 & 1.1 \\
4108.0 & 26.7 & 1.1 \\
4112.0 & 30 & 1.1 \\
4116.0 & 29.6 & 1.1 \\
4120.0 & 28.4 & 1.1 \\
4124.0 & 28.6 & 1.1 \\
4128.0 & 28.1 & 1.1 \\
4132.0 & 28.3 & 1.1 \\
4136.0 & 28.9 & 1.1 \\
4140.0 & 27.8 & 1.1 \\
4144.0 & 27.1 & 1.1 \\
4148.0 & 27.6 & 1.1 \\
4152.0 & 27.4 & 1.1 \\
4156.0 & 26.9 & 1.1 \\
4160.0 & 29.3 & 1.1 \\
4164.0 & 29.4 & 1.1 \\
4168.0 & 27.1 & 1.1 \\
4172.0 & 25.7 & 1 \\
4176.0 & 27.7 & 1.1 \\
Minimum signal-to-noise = 22.1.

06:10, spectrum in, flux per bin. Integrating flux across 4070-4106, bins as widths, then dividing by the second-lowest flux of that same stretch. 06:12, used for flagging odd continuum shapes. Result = 38.1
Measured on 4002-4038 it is 37.7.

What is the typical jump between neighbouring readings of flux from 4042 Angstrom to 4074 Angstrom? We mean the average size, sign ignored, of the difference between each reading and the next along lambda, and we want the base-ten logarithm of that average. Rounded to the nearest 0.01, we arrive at 0.23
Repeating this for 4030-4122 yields 0.28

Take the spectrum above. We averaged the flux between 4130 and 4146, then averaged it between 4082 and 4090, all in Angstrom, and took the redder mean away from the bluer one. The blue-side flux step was 2.7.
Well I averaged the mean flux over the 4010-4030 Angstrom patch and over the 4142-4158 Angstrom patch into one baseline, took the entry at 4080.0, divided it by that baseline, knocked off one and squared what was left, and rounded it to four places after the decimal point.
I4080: 0.0046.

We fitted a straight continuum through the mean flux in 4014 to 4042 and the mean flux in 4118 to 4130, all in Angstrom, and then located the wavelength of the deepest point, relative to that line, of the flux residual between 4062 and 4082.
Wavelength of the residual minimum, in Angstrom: 4064.0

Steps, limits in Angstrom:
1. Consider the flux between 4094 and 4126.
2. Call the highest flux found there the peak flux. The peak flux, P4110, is 30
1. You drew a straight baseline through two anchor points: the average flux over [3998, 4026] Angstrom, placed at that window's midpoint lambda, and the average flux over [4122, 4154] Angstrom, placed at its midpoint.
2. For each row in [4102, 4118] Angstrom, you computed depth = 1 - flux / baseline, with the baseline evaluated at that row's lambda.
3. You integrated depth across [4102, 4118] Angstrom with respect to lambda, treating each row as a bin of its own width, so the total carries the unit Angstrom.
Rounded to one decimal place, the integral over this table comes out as -0.2 Angstrom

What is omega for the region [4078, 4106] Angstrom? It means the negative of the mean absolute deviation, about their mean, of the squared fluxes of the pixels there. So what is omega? -95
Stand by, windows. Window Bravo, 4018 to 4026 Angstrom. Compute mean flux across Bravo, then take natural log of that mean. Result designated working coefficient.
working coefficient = 3.447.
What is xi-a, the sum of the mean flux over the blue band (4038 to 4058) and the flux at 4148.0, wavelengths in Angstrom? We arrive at 56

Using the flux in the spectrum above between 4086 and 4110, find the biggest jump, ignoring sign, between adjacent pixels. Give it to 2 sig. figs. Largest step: 2.9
